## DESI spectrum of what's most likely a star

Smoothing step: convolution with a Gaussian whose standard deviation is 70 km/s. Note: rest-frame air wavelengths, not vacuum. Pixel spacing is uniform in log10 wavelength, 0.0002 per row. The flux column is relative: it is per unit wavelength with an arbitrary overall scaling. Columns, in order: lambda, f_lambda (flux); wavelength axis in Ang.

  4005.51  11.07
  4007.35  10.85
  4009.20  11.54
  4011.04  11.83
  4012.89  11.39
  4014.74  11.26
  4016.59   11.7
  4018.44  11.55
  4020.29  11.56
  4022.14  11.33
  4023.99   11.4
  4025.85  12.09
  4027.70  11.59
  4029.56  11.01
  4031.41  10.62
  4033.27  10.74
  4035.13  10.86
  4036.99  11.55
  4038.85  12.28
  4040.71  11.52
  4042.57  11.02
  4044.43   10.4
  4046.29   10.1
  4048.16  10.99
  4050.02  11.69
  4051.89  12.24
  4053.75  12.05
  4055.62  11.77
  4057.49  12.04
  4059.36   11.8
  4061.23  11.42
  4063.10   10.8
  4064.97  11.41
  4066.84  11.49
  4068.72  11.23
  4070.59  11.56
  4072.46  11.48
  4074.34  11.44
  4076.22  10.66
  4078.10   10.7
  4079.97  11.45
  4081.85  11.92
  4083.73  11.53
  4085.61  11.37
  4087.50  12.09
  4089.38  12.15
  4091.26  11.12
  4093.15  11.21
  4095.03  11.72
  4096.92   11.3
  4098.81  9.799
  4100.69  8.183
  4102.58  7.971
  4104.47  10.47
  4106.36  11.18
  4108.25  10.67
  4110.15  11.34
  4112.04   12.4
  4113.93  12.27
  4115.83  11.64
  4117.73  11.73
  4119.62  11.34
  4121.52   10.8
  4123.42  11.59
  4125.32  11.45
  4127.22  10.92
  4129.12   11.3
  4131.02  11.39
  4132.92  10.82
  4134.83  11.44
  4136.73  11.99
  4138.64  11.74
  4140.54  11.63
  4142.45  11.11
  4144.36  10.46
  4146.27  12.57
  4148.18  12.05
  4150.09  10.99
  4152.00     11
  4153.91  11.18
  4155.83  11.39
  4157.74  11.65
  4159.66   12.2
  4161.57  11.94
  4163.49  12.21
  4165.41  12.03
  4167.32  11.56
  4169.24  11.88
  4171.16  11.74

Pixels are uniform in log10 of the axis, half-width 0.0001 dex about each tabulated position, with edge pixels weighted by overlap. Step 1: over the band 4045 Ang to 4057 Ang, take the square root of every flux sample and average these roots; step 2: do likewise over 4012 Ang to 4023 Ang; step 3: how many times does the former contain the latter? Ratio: 1.00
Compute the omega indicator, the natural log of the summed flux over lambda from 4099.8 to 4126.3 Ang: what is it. 5.03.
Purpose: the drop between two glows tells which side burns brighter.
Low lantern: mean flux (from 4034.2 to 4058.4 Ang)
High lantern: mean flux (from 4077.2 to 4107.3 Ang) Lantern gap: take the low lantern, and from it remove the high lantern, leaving 0.54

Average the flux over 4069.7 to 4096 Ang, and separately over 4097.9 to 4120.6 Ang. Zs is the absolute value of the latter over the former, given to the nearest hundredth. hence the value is 0.94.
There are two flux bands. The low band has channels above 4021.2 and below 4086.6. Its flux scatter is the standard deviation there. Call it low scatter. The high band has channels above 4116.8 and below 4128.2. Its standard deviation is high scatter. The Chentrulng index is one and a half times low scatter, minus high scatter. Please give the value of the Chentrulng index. 0.4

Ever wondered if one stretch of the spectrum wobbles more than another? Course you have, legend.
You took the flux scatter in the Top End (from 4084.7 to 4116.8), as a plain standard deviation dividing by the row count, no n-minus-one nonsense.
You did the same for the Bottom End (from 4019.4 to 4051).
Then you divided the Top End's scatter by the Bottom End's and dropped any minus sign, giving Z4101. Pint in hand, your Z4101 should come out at 2.21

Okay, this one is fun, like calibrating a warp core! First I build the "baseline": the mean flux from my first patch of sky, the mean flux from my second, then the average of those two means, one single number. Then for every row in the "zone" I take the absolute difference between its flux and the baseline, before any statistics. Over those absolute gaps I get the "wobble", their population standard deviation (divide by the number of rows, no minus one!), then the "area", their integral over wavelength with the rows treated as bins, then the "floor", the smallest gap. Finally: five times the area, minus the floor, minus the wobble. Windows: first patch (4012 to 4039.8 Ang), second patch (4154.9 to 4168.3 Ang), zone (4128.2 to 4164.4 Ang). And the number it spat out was 81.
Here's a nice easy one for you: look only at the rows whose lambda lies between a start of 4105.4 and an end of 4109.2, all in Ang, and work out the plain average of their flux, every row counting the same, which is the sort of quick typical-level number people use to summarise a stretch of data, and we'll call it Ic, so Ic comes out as 10.9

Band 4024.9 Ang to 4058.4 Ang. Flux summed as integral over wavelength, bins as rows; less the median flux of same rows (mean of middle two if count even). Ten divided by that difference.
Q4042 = 0.0271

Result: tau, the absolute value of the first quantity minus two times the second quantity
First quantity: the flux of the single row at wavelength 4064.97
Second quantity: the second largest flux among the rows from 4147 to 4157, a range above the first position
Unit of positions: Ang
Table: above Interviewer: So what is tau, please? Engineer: 11.4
